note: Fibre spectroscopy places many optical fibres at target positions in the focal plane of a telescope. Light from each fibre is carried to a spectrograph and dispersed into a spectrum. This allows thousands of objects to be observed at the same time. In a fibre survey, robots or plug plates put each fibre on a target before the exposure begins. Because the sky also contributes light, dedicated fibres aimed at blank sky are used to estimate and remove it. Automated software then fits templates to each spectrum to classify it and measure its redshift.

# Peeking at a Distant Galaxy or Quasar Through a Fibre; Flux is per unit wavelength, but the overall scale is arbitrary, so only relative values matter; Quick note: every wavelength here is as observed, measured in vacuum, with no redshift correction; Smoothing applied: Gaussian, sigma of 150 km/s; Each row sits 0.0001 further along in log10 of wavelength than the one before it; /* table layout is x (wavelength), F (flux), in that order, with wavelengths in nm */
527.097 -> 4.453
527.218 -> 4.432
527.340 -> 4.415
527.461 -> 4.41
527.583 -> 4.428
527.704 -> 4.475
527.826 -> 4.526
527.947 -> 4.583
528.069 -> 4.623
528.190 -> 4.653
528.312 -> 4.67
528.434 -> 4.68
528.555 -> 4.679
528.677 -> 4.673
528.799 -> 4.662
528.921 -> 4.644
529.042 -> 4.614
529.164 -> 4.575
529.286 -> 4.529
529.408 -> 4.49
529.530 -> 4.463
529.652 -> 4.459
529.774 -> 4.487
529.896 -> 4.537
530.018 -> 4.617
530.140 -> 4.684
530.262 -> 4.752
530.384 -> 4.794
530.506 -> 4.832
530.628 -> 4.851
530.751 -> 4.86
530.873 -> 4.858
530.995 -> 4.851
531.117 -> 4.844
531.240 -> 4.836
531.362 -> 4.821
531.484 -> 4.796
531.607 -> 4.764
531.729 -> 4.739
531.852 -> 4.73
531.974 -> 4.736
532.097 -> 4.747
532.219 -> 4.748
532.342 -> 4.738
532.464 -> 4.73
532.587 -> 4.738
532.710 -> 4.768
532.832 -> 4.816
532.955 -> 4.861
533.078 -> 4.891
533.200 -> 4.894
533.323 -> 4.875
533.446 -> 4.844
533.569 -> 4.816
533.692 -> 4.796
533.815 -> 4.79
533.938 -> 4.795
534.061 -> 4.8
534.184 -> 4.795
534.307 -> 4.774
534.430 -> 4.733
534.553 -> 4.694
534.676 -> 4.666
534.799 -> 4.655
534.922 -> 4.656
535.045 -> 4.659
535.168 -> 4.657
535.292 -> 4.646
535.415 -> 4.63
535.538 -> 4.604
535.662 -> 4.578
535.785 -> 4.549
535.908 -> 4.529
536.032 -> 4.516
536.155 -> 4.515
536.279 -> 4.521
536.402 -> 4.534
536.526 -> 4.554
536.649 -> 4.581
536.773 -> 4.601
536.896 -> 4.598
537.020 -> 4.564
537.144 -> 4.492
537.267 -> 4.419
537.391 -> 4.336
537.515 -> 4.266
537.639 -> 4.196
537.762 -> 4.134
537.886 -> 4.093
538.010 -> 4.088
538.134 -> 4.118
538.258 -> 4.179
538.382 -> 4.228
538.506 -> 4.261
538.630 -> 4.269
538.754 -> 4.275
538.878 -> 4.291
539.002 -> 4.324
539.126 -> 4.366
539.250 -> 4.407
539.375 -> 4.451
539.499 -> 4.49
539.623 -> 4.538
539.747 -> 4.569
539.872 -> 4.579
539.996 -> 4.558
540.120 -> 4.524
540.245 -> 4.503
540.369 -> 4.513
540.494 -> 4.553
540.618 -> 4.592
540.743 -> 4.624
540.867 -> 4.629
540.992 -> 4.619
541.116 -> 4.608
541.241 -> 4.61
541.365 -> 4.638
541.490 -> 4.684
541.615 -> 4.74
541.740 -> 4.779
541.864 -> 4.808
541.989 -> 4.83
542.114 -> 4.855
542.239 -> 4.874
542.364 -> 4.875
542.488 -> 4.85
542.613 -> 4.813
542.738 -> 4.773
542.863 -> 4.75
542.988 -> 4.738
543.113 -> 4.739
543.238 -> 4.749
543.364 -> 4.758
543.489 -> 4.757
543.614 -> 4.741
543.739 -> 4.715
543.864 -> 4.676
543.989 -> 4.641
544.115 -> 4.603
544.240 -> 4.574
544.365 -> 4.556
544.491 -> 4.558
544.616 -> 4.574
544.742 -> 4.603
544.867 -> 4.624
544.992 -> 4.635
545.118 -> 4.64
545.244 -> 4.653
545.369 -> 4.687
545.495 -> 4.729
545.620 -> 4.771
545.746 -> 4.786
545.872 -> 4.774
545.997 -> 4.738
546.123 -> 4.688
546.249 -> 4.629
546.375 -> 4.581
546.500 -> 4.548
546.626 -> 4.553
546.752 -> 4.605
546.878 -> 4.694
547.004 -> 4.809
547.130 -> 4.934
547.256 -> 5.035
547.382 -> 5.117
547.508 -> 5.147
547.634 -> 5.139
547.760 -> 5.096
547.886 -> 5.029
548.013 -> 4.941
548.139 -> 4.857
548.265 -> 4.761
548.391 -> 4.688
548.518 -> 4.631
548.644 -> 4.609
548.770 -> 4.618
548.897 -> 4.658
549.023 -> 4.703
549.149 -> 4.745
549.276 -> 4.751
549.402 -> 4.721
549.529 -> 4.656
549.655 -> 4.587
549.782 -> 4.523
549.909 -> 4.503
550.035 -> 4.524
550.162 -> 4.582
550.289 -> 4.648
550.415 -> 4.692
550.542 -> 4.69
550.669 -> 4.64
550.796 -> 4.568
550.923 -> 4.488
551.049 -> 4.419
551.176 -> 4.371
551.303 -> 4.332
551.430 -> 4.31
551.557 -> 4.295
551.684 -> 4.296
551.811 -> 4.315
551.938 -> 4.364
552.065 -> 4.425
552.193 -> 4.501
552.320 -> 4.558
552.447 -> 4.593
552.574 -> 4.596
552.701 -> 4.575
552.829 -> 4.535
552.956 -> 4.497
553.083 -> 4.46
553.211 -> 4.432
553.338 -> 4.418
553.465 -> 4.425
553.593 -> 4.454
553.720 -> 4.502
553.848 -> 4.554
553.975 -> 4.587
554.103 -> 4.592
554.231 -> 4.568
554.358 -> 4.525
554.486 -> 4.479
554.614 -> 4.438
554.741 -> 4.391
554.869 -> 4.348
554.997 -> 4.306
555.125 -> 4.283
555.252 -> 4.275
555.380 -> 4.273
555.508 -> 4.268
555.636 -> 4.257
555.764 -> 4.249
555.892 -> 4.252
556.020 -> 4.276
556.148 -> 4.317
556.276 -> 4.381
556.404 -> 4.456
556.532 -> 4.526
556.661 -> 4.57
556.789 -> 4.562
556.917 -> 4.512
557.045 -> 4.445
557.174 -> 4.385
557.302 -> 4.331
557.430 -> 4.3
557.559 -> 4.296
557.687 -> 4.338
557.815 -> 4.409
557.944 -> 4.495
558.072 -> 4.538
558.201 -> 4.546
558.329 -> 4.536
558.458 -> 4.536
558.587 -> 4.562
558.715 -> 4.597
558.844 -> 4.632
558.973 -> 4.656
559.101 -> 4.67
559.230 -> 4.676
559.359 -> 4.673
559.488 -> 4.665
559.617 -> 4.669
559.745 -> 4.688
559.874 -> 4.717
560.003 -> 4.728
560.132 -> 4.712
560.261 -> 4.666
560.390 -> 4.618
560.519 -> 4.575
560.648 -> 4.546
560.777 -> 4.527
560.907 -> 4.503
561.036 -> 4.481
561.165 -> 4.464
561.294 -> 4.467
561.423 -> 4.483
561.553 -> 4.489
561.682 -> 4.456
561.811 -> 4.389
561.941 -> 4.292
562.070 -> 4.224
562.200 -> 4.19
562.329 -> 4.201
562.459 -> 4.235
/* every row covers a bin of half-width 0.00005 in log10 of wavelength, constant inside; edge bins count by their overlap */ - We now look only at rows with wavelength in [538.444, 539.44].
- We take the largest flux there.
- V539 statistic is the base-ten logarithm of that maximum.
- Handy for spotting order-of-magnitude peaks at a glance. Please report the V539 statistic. 0.648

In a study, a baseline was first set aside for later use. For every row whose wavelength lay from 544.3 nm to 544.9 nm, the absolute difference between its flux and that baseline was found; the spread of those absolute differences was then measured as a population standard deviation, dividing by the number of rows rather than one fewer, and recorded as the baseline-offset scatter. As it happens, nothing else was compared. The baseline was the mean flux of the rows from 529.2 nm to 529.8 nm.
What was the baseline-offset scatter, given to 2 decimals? 0.03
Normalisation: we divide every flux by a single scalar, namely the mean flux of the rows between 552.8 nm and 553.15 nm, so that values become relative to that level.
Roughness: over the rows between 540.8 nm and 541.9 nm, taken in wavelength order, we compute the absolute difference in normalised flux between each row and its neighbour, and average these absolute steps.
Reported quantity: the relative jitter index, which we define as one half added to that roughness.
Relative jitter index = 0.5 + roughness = 0.506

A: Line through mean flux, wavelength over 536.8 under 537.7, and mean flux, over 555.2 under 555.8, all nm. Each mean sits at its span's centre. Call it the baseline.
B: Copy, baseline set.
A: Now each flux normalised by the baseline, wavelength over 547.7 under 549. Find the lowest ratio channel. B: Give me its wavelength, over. 548.644 nm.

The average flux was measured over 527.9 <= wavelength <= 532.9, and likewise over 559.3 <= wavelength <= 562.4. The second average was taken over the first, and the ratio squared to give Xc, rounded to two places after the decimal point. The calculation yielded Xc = 0.92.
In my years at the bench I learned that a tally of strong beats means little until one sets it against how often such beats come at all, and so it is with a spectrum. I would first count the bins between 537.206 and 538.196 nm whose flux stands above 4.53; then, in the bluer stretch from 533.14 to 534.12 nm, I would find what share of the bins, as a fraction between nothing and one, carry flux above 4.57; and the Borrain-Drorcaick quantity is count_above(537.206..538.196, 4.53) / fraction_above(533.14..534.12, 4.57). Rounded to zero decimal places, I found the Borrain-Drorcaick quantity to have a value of 0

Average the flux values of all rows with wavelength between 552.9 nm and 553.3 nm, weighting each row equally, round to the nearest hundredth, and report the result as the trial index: 4.46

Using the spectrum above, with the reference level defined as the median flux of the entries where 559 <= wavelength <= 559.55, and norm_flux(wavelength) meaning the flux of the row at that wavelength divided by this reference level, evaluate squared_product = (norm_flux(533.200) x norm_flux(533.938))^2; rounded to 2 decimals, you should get 1.16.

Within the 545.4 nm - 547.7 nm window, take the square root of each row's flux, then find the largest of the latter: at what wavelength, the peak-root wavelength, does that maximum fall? 547.508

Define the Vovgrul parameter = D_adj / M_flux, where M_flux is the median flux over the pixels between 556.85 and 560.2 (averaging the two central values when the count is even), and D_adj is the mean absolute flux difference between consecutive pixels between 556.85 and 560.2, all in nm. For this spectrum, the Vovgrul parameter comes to 0.0062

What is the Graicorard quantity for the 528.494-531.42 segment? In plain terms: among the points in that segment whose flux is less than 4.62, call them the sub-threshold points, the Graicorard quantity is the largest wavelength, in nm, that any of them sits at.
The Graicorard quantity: 530.018 nm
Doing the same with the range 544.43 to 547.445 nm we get 546.752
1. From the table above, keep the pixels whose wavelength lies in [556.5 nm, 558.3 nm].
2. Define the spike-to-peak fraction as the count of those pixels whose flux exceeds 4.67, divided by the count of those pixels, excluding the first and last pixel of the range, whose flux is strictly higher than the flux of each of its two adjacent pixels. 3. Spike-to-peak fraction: 0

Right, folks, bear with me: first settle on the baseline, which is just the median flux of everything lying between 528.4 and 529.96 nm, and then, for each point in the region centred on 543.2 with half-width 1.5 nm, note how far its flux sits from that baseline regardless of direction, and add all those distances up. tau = 3.9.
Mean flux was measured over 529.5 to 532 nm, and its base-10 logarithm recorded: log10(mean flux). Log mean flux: 0.675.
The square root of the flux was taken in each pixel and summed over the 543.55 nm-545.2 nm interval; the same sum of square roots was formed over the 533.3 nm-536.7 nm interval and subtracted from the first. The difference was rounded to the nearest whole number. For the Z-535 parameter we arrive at -33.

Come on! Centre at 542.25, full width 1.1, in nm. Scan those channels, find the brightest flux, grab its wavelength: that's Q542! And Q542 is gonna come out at 542.364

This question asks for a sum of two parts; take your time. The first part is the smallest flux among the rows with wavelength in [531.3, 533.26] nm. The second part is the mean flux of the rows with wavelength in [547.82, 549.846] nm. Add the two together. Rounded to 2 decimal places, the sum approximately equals 9.45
